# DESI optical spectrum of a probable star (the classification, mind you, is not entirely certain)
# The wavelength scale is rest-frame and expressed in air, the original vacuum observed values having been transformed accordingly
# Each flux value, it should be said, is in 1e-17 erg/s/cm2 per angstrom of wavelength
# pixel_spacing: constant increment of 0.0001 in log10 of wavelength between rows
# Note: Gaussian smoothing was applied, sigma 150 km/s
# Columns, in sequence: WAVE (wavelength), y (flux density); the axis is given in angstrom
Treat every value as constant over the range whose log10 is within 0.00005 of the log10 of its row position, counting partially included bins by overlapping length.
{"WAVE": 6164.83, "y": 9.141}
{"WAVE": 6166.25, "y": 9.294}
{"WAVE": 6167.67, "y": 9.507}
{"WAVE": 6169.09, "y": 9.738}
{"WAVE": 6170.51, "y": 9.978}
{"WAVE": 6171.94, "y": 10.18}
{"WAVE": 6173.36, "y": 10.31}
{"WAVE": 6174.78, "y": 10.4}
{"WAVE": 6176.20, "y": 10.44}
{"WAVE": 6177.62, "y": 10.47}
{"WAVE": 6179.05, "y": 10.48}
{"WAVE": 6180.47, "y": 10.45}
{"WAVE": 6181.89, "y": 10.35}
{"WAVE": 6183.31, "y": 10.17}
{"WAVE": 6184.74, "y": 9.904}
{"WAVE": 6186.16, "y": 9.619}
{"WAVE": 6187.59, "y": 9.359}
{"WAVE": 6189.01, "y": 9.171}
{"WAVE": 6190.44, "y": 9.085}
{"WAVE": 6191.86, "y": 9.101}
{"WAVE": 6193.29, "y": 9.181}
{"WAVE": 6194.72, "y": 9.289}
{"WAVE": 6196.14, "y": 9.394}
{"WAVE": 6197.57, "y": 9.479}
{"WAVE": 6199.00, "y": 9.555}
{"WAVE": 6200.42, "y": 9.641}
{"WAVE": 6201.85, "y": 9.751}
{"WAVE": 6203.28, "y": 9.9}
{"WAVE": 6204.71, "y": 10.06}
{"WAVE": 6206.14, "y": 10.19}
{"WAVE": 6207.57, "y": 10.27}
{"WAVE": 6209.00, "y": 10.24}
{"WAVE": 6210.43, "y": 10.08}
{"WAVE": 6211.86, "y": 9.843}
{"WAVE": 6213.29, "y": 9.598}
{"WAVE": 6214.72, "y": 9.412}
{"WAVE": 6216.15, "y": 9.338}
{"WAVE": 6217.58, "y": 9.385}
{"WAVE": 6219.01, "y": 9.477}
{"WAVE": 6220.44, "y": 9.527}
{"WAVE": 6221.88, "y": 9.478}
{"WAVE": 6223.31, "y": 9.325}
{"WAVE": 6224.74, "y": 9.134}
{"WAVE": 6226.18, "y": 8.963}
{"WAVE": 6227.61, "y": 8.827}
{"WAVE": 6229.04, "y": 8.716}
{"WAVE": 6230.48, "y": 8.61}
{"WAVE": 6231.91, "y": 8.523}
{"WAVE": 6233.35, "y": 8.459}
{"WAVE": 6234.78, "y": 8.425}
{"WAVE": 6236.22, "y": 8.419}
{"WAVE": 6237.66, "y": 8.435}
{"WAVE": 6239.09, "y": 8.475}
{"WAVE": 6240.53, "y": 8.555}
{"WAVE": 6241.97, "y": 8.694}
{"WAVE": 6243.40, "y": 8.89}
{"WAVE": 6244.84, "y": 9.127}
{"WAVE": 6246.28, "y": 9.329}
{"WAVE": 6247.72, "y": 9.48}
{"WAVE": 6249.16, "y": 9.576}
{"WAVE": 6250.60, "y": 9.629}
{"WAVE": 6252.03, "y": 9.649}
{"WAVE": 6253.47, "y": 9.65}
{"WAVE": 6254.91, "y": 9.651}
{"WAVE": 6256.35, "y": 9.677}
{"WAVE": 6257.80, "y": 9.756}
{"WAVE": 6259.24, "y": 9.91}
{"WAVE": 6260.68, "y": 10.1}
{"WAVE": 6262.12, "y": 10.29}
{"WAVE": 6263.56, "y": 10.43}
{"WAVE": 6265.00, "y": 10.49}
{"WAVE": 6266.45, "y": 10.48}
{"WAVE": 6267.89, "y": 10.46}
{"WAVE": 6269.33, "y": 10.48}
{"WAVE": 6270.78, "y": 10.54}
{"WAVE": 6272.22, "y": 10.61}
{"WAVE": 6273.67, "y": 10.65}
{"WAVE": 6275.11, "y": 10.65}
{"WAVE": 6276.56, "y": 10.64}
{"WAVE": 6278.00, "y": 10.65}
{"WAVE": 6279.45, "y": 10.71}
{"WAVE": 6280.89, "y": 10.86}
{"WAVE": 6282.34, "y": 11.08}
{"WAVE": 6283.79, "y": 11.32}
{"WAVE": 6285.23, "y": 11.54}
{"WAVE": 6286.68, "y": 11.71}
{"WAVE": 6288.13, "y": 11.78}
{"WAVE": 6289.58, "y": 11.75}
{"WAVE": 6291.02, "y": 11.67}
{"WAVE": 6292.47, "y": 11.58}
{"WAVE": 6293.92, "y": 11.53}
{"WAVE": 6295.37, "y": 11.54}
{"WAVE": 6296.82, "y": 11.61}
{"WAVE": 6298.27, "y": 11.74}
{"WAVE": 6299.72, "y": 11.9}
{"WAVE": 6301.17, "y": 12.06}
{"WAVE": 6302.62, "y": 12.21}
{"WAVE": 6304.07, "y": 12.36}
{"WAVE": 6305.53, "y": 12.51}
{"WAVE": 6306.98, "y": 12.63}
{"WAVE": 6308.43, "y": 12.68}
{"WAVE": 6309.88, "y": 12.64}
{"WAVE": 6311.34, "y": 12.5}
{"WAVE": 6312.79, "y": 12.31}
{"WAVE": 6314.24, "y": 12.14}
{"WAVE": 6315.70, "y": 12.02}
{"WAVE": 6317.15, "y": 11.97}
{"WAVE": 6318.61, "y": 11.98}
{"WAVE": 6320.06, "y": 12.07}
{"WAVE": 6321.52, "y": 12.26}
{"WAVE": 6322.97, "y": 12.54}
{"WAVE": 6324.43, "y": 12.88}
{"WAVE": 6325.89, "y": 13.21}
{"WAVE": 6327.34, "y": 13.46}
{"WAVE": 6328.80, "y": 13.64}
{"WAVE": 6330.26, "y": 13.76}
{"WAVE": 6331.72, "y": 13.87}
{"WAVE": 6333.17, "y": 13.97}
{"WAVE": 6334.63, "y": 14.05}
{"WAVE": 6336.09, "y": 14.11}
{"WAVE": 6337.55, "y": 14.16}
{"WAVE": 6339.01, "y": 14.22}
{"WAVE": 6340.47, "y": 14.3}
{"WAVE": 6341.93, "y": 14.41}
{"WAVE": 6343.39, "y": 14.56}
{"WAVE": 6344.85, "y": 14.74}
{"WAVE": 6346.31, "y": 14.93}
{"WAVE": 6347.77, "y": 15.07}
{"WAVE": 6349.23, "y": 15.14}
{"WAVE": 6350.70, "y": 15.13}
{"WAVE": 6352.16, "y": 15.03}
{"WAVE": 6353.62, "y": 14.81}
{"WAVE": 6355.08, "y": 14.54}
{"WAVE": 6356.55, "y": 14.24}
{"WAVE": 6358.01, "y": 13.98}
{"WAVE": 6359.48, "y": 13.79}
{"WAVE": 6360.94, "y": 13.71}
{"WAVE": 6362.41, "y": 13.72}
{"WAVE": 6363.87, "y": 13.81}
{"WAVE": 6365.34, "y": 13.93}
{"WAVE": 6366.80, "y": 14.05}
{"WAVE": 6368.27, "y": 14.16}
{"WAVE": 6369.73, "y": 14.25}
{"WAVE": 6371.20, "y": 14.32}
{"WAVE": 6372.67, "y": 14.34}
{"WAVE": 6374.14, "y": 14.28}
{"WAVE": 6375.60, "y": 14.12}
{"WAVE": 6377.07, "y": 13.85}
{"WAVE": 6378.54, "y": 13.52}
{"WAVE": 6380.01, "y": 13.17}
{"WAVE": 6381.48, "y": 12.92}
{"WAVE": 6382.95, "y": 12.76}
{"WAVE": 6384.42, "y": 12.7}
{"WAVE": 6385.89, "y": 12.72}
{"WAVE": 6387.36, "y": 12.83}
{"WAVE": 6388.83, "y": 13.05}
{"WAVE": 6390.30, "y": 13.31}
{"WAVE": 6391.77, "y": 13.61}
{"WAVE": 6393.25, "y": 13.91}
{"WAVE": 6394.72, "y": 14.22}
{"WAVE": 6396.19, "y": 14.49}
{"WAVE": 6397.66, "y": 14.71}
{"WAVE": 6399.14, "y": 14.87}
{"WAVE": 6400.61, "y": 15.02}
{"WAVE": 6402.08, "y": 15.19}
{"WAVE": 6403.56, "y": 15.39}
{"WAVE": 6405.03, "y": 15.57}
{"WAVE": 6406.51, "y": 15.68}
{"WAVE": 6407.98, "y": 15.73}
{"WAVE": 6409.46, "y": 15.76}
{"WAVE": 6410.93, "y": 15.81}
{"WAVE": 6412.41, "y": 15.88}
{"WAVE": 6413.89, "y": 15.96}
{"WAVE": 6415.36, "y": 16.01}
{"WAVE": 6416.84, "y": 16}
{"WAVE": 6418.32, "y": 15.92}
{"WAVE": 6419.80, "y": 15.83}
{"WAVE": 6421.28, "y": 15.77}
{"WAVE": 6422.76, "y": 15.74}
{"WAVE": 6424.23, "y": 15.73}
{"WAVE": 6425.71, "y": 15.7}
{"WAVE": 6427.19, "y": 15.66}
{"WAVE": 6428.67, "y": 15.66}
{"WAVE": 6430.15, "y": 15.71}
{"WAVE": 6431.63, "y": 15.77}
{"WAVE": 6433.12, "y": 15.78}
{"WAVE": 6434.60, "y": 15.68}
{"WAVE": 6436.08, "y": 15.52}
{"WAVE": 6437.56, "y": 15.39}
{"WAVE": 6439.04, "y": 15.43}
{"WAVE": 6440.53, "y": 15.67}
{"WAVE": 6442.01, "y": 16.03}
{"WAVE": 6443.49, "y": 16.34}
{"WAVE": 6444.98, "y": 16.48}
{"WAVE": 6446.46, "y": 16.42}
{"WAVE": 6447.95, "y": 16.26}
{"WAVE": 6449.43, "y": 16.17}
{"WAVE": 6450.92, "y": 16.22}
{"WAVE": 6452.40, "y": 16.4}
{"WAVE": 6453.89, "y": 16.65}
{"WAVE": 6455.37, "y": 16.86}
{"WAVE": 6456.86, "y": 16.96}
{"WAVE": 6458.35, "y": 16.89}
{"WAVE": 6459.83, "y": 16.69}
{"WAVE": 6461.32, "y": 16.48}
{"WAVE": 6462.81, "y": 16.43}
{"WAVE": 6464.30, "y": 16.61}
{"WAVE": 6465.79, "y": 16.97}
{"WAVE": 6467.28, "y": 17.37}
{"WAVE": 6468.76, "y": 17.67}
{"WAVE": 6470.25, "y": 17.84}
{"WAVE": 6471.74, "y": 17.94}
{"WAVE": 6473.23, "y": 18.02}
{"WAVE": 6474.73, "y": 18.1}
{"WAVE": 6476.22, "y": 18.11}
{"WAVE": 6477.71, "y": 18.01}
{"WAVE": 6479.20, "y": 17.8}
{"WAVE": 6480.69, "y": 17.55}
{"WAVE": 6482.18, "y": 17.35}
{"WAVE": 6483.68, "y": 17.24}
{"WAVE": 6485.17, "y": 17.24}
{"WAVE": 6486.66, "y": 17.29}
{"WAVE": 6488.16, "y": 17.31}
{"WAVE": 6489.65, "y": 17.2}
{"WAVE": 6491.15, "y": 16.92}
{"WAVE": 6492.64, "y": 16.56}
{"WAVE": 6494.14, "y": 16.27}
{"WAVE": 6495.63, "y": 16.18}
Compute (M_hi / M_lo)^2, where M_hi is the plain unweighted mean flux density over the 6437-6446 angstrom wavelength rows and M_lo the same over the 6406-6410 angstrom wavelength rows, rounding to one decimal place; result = 1.0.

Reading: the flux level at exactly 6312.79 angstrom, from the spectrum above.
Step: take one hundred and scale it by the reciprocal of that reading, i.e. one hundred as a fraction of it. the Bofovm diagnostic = 8.1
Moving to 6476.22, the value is 5.5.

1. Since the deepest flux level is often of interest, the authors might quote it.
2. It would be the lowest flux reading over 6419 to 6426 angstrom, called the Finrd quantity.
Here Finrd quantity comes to 15.7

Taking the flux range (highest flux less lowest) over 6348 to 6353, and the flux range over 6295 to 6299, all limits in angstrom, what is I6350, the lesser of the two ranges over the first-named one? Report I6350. 1.00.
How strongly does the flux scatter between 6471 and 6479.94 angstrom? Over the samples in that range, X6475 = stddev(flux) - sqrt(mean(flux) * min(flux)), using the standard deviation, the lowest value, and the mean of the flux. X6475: -17.8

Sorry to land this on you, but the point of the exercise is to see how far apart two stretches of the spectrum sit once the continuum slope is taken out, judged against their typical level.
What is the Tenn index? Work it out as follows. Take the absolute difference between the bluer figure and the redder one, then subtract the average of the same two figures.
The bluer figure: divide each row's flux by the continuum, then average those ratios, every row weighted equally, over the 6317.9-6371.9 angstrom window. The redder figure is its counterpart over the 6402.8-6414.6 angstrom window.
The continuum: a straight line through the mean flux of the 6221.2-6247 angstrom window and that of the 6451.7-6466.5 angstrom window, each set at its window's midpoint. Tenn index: -1.03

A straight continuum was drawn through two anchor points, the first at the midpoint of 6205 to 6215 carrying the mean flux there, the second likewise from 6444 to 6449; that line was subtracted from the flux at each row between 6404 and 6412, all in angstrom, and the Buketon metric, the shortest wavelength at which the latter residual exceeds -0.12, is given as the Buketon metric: 6405.03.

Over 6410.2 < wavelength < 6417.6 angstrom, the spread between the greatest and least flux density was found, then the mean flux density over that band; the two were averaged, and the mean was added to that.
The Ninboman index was 24.0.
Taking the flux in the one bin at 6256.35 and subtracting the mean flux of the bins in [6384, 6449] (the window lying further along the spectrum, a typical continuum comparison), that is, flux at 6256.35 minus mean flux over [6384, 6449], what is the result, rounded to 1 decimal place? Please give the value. -5.6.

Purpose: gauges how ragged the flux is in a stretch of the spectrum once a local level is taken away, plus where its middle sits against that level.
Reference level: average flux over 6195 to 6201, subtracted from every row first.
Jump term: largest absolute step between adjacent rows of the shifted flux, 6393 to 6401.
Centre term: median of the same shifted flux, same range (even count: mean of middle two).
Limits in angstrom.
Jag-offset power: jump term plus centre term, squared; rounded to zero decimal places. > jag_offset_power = 29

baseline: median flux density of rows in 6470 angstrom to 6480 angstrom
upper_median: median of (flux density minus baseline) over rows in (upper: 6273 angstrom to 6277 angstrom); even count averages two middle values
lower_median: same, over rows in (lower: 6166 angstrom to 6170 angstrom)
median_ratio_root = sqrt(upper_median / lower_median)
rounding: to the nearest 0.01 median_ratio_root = 0.93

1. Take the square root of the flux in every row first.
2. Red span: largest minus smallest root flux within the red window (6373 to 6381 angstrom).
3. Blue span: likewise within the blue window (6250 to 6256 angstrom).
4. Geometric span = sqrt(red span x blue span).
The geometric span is 0.023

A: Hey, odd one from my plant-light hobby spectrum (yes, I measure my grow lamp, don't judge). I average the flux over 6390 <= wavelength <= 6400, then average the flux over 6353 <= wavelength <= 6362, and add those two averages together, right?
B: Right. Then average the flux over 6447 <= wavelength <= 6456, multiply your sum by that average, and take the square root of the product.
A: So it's 21.6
